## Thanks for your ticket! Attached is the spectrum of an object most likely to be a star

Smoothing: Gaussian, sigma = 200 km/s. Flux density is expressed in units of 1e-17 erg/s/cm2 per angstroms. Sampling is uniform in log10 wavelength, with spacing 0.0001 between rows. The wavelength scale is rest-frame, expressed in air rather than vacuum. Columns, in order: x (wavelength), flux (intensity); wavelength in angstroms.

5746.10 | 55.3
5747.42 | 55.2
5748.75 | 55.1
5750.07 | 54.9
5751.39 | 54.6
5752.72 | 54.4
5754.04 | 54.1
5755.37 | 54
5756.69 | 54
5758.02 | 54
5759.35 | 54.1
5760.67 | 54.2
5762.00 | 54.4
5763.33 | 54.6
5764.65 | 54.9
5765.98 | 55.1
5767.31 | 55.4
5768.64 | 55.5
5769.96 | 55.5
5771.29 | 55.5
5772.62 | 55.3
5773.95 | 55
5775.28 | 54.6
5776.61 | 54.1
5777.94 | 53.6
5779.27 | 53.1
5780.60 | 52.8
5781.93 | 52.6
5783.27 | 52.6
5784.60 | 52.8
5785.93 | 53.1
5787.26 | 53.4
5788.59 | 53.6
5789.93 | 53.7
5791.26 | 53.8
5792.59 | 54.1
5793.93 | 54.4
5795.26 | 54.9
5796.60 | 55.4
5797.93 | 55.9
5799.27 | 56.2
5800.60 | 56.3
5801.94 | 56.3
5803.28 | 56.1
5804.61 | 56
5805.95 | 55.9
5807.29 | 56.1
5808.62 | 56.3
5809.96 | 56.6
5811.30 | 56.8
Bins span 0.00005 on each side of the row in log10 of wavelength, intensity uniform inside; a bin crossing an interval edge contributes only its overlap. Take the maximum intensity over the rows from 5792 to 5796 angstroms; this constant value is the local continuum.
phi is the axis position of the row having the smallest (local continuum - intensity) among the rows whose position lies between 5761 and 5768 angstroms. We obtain 5767.31 angstroms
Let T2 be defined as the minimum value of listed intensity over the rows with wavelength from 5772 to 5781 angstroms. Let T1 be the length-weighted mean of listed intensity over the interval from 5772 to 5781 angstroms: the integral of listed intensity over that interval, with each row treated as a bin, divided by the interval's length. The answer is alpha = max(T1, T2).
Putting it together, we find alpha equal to 54.1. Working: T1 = 54.1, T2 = 52.8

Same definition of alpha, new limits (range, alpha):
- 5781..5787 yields 52.8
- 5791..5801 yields 55.2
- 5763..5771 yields 55.3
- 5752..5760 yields 54.0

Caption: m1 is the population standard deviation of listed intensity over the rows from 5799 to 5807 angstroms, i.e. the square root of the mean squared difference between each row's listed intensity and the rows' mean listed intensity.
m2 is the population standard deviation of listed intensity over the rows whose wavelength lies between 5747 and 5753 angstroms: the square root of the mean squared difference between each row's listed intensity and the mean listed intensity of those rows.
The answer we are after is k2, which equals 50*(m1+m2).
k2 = 22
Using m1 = 0.1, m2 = 0.3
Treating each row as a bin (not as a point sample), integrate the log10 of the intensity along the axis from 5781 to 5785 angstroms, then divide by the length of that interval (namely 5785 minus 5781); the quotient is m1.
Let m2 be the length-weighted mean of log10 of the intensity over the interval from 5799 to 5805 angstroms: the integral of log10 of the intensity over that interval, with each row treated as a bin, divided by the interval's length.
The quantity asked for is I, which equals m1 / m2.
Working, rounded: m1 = 1.72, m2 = 1.75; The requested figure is 0.98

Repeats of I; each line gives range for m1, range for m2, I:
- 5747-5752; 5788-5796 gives 1.01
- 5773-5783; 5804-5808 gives 0.99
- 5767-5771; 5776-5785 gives 1.01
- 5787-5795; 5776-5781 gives 1.00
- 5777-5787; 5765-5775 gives 0.99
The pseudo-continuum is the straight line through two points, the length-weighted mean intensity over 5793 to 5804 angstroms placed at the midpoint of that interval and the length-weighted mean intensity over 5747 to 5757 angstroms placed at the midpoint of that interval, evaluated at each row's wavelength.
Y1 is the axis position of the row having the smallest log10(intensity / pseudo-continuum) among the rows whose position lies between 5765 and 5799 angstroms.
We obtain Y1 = 5783.27 angstroms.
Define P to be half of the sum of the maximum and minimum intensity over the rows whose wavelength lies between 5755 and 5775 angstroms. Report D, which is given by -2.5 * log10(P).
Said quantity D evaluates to -4.35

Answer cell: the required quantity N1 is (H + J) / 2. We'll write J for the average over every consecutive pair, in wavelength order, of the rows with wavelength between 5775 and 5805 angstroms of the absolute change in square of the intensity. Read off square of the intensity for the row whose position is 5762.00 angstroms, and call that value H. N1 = 1494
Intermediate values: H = 2959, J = 30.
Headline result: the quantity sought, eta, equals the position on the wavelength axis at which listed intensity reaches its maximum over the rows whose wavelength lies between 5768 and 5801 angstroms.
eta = 5800.60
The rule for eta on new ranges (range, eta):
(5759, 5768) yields 5767.31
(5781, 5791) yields 5789.93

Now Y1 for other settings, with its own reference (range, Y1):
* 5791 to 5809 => 5791.26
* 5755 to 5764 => 5758.02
